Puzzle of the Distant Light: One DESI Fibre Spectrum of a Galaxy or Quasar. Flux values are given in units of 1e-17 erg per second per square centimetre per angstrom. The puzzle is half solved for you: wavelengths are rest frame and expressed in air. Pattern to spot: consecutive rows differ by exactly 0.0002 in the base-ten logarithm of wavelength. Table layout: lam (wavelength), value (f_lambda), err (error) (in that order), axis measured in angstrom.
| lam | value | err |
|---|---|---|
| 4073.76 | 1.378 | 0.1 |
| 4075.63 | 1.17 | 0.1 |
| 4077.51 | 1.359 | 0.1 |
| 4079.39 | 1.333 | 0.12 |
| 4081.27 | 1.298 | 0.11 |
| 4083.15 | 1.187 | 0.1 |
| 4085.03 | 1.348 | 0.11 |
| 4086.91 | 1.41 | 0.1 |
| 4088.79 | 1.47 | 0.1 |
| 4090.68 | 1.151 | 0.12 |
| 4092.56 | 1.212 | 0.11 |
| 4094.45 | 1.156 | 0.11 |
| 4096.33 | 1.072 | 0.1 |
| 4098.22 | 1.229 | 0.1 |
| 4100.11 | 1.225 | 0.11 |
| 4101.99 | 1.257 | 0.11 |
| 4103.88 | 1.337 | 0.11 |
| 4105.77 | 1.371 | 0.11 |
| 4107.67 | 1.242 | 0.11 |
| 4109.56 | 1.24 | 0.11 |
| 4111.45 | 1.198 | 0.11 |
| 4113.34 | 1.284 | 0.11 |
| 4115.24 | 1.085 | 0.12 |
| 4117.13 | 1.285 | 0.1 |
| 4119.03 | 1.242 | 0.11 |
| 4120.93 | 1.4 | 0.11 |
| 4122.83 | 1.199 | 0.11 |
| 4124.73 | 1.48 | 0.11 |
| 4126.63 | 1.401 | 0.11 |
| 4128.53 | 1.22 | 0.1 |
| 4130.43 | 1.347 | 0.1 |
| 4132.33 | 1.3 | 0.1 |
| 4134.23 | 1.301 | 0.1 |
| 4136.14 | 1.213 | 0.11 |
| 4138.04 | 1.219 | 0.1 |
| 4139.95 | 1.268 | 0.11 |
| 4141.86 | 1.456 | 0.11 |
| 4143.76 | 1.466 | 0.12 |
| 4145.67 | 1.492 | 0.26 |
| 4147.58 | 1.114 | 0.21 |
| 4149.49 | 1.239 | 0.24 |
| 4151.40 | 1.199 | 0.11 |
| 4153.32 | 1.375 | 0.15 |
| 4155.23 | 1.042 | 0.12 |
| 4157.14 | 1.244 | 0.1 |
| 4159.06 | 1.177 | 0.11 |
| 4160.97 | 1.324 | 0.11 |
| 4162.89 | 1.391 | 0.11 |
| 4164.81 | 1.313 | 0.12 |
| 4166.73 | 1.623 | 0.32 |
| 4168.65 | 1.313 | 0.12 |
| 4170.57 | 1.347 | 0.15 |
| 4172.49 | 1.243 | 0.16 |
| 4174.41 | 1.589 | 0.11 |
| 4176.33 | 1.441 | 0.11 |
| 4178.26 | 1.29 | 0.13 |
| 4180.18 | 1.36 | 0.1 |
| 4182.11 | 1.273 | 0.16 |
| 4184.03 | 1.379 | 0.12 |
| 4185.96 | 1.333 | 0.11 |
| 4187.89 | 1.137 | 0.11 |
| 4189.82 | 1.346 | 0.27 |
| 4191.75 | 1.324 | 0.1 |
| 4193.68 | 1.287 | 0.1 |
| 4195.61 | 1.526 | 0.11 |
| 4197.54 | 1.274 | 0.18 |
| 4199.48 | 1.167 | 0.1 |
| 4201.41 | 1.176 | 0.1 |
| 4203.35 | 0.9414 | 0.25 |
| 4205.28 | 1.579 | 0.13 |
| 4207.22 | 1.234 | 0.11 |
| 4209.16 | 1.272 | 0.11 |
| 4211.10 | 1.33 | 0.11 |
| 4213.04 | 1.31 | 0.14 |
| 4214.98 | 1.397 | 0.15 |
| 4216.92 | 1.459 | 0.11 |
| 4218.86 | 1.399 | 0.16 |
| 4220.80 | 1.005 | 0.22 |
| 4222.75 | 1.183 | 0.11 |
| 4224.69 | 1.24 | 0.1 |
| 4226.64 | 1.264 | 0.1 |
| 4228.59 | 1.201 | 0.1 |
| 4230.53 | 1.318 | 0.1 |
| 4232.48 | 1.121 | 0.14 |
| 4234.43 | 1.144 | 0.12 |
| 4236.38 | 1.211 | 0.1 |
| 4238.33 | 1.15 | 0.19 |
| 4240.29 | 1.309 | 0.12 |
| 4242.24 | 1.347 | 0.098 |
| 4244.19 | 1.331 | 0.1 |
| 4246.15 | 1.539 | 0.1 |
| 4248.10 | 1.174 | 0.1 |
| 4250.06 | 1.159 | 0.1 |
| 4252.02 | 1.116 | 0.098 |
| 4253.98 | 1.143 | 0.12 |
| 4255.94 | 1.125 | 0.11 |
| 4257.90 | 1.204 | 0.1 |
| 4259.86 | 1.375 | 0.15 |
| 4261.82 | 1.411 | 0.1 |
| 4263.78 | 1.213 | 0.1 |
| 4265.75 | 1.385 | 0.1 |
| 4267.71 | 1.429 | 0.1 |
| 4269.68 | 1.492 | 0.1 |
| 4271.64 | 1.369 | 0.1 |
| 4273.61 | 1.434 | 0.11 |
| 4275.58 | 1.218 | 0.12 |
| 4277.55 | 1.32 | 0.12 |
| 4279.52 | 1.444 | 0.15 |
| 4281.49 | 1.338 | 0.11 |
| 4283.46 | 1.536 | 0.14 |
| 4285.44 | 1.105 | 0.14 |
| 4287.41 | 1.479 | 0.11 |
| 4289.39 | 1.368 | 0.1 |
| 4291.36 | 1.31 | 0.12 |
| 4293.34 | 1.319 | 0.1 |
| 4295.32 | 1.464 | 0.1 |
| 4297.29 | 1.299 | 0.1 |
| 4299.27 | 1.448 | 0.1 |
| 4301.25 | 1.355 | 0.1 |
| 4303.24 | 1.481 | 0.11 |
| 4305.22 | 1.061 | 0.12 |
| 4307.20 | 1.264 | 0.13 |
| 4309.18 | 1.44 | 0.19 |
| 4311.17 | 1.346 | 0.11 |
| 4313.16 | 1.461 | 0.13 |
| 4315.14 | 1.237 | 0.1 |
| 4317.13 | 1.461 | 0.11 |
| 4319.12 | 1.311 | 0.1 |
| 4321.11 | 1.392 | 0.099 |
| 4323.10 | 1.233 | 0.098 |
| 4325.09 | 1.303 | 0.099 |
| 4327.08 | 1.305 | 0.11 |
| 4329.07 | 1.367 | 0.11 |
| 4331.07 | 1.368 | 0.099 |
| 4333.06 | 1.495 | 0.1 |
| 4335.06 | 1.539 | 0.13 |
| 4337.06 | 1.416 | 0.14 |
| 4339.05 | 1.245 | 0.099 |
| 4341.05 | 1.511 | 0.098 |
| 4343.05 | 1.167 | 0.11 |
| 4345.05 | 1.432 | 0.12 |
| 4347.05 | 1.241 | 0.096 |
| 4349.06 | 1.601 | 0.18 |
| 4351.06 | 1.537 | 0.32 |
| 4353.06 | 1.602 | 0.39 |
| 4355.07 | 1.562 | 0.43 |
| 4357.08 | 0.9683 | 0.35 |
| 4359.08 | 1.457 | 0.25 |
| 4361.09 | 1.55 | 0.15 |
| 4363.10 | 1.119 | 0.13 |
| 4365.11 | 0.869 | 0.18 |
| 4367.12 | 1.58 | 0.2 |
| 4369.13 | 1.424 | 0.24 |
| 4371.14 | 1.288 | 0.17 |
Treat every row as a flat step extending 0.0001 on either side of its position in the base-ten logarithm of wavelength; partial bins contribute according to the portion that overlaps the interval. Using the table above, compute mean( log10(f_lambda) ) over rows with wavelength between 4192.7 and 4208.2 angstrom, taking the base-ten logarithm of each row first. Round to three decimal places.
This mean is 0.100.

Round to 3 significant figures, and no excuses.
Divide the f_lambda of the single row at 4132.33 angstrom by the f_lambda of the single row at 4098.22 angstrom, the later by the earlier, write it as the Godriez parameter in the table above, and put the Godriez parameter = 1.06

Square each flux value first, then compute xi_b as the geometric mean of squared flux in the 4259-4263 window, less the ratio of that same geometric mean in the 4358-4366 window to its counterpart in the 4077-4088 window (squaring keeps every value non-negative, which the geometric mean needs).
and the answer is 1.09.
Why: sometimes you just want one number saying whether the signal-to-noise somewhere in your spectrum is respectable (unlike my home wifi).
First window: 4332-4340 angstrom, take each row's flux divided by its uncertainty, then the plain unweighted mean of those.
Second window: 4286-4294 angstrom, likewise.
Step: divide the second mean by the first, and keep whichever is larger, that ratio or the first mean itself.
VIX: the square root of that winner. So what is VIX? 3.52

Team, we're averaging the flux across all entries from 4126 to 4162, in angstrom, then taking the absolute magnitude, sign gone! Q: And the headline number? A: 1.28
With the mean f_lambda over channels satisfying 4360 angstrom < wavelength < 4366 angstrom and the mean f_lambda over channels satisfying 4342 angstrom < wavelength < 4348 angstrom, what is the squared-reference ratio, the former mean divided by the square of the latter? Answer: 0.72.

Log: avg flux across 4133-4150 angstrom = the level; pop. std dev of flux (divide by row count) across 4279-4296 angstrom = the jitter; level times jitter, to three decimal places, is 0.158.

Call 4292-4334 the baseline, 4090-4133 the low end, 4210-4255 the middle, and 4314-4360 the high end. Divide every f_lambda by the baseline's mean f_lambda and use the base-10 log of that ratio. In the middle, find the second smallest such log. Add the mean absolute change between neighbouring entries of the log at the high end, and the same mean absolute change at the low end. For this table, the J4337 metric 0.010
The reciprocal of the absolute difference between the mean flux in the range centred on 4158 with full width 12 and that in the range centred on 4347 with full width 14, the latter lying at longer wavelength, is 5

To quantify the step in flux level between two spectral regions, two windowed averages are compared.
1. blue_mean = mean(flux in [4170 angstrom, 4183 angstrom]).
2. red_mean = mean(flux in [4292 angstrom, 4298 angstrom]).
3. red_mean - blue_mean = 0.00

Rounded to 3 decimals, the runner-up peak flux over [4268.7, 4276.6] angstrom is 1.434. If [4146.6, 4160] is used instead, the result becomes 1.244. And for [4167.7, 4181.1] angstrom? 1.441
